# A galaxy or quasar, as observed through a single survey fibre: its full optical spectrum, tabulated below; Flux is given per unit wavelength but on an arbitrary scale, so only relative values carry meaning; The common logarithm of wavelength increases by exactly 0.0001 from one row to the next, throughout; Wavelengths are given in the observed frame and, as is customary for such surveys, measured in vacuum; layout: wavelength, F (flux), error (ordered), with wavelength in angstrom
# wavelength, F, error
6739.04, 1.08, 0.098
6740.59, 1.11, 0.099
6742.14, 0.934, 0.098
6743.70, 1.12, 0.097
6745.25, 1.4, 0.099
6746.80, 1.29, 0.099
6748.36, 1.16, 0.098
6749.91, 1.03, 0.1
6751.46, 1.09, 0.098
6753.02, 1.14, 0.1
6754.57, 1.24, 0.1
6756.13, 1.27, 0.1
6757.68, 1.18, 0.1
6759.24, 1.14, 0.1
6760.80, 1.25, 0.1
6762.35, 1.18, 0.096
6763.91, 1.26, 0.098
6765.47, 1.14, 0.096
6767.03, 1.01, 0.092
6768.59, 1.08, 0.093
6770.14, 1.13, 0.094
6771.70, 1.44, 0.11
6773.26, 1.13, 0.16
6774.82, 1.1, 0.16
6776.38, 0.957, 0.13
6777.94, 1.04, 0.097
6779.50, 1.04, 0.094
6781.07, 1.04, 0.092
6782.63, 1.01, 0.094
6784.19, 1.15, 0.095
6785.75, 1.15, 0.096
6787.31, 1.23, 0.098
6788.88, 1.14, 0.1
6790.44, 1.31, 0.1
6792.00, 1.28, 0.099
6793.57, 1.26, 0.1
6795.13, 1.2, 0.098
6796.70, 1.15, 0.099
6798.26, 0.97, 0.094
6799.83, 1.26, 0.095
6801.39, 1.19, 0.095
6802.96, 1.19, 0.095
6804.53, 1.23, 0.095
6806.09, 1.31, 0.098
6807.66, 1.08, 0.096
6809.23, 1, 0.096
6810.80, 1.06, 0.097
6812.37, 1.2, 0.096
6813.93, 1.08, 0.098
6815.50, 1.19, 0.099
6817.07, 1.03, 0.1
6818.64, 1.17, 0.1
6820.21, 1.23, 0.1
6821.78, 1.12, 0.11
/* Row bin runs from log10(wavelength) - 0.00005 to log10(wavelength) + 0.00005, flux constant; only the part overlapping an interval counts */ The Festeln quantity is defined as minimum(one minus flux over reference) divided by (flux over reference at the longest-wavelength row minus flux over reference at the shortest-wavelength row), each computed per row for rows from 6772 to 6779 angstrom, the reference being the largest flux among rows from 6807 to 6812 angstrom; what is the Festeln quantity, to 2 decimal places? 0.56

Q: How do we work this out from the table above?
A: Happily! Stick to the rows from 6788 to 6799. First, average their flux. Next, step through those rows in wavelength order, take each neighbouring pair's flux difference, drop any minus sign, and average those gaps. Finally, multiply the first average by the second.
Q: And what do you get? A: 0.10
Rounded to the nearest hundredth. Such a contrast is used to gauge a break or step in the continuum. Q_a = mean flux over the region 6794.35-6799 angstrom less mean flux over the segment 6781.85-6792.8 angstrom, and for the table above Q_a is -0.07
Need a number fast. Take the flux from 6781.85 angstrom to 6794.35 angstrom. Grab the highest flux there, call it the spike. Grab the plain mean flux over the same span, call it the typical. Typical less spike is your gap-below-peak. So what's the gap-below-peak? -0.12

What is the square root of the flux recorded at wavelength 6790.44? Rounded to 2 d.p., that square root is 1.14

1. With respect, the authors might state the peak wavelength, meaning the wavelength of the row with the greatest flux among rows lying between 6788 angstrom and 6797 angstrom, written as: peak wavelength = 6790.44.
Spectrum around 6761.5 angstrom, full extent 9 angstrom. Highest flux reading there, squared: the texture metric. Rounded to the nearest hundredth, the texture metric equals 1.59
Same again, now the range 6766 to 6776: 2.07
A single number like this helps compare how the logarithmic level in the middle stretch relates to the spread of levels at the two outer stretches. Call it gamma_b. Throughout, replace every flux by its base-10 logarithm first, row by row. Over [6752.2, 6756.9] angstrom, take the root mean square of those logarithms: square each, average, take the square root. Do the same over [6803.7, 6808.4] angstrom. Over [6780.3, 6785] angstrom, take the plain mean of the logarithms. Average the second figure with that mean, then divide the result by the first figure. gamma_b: 0.66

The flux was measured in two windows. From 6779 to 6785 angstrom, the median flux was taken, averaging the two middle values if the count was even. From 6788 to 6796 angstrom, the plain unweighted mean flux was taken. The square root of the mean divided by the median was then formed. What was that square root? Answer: 1.09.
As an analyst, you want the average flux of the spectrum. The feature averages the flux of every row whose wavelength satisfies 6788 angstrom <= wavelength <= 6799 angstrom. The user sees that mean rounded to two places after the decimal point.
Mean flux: 1.19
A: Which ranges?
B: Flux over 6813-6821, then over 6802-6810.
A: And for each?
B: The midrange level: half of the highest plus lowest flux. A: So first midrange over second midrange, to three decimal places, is 0.978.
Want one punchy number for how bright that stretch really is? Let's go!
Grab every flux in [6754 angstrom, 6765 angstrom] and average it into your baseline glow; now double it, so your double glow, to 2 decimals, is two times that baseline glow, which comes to 2.43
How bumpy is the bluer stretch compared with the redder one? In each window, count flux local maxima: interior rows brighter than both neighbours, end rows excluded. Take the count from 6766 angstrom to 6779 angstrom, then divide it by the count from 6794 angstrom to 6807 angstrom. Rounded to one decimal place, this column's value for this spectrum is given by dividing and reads 1.0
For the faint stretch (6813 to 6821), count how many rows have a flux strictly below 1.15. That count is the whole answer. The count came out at 2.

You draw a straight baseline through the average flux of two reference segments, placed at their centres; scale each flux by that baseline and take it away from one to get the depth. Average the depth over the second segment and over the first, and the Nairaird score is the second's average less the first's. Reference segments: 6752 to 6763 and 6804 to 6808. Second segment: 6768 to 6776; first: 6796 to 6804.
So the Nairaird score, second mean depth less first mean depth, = -0.02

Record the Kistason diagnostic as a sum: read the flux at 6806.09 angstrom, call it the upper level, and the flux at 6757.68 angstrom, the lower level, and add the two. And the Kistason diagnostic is 2.49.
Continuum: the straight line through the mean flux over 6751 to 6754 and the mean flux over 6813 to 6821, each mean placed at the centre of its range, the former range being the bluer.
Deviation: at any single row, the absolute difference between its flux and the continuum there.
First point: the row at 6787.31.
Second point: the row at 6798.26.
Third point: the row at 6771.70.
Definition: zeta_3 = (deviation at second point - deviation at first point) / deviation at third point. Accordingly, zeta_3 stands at 0.2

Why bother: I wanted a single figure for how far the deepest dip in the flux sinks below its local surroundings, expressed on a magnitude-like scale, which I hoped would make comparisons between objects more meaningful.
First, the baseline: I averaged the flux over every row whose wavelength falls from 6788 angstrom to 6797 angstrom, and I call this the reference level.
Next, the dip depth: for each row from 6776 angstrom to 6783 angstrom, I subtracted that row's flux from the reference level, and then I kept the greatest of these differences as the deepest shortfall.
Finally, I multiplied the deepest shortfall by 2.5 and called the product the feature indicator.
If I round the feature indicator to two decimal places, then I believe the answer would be 0.67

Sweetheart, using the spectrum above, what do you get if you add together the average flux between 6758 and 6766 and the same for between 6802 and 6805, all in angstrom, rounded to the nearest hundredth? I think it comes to 2.40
